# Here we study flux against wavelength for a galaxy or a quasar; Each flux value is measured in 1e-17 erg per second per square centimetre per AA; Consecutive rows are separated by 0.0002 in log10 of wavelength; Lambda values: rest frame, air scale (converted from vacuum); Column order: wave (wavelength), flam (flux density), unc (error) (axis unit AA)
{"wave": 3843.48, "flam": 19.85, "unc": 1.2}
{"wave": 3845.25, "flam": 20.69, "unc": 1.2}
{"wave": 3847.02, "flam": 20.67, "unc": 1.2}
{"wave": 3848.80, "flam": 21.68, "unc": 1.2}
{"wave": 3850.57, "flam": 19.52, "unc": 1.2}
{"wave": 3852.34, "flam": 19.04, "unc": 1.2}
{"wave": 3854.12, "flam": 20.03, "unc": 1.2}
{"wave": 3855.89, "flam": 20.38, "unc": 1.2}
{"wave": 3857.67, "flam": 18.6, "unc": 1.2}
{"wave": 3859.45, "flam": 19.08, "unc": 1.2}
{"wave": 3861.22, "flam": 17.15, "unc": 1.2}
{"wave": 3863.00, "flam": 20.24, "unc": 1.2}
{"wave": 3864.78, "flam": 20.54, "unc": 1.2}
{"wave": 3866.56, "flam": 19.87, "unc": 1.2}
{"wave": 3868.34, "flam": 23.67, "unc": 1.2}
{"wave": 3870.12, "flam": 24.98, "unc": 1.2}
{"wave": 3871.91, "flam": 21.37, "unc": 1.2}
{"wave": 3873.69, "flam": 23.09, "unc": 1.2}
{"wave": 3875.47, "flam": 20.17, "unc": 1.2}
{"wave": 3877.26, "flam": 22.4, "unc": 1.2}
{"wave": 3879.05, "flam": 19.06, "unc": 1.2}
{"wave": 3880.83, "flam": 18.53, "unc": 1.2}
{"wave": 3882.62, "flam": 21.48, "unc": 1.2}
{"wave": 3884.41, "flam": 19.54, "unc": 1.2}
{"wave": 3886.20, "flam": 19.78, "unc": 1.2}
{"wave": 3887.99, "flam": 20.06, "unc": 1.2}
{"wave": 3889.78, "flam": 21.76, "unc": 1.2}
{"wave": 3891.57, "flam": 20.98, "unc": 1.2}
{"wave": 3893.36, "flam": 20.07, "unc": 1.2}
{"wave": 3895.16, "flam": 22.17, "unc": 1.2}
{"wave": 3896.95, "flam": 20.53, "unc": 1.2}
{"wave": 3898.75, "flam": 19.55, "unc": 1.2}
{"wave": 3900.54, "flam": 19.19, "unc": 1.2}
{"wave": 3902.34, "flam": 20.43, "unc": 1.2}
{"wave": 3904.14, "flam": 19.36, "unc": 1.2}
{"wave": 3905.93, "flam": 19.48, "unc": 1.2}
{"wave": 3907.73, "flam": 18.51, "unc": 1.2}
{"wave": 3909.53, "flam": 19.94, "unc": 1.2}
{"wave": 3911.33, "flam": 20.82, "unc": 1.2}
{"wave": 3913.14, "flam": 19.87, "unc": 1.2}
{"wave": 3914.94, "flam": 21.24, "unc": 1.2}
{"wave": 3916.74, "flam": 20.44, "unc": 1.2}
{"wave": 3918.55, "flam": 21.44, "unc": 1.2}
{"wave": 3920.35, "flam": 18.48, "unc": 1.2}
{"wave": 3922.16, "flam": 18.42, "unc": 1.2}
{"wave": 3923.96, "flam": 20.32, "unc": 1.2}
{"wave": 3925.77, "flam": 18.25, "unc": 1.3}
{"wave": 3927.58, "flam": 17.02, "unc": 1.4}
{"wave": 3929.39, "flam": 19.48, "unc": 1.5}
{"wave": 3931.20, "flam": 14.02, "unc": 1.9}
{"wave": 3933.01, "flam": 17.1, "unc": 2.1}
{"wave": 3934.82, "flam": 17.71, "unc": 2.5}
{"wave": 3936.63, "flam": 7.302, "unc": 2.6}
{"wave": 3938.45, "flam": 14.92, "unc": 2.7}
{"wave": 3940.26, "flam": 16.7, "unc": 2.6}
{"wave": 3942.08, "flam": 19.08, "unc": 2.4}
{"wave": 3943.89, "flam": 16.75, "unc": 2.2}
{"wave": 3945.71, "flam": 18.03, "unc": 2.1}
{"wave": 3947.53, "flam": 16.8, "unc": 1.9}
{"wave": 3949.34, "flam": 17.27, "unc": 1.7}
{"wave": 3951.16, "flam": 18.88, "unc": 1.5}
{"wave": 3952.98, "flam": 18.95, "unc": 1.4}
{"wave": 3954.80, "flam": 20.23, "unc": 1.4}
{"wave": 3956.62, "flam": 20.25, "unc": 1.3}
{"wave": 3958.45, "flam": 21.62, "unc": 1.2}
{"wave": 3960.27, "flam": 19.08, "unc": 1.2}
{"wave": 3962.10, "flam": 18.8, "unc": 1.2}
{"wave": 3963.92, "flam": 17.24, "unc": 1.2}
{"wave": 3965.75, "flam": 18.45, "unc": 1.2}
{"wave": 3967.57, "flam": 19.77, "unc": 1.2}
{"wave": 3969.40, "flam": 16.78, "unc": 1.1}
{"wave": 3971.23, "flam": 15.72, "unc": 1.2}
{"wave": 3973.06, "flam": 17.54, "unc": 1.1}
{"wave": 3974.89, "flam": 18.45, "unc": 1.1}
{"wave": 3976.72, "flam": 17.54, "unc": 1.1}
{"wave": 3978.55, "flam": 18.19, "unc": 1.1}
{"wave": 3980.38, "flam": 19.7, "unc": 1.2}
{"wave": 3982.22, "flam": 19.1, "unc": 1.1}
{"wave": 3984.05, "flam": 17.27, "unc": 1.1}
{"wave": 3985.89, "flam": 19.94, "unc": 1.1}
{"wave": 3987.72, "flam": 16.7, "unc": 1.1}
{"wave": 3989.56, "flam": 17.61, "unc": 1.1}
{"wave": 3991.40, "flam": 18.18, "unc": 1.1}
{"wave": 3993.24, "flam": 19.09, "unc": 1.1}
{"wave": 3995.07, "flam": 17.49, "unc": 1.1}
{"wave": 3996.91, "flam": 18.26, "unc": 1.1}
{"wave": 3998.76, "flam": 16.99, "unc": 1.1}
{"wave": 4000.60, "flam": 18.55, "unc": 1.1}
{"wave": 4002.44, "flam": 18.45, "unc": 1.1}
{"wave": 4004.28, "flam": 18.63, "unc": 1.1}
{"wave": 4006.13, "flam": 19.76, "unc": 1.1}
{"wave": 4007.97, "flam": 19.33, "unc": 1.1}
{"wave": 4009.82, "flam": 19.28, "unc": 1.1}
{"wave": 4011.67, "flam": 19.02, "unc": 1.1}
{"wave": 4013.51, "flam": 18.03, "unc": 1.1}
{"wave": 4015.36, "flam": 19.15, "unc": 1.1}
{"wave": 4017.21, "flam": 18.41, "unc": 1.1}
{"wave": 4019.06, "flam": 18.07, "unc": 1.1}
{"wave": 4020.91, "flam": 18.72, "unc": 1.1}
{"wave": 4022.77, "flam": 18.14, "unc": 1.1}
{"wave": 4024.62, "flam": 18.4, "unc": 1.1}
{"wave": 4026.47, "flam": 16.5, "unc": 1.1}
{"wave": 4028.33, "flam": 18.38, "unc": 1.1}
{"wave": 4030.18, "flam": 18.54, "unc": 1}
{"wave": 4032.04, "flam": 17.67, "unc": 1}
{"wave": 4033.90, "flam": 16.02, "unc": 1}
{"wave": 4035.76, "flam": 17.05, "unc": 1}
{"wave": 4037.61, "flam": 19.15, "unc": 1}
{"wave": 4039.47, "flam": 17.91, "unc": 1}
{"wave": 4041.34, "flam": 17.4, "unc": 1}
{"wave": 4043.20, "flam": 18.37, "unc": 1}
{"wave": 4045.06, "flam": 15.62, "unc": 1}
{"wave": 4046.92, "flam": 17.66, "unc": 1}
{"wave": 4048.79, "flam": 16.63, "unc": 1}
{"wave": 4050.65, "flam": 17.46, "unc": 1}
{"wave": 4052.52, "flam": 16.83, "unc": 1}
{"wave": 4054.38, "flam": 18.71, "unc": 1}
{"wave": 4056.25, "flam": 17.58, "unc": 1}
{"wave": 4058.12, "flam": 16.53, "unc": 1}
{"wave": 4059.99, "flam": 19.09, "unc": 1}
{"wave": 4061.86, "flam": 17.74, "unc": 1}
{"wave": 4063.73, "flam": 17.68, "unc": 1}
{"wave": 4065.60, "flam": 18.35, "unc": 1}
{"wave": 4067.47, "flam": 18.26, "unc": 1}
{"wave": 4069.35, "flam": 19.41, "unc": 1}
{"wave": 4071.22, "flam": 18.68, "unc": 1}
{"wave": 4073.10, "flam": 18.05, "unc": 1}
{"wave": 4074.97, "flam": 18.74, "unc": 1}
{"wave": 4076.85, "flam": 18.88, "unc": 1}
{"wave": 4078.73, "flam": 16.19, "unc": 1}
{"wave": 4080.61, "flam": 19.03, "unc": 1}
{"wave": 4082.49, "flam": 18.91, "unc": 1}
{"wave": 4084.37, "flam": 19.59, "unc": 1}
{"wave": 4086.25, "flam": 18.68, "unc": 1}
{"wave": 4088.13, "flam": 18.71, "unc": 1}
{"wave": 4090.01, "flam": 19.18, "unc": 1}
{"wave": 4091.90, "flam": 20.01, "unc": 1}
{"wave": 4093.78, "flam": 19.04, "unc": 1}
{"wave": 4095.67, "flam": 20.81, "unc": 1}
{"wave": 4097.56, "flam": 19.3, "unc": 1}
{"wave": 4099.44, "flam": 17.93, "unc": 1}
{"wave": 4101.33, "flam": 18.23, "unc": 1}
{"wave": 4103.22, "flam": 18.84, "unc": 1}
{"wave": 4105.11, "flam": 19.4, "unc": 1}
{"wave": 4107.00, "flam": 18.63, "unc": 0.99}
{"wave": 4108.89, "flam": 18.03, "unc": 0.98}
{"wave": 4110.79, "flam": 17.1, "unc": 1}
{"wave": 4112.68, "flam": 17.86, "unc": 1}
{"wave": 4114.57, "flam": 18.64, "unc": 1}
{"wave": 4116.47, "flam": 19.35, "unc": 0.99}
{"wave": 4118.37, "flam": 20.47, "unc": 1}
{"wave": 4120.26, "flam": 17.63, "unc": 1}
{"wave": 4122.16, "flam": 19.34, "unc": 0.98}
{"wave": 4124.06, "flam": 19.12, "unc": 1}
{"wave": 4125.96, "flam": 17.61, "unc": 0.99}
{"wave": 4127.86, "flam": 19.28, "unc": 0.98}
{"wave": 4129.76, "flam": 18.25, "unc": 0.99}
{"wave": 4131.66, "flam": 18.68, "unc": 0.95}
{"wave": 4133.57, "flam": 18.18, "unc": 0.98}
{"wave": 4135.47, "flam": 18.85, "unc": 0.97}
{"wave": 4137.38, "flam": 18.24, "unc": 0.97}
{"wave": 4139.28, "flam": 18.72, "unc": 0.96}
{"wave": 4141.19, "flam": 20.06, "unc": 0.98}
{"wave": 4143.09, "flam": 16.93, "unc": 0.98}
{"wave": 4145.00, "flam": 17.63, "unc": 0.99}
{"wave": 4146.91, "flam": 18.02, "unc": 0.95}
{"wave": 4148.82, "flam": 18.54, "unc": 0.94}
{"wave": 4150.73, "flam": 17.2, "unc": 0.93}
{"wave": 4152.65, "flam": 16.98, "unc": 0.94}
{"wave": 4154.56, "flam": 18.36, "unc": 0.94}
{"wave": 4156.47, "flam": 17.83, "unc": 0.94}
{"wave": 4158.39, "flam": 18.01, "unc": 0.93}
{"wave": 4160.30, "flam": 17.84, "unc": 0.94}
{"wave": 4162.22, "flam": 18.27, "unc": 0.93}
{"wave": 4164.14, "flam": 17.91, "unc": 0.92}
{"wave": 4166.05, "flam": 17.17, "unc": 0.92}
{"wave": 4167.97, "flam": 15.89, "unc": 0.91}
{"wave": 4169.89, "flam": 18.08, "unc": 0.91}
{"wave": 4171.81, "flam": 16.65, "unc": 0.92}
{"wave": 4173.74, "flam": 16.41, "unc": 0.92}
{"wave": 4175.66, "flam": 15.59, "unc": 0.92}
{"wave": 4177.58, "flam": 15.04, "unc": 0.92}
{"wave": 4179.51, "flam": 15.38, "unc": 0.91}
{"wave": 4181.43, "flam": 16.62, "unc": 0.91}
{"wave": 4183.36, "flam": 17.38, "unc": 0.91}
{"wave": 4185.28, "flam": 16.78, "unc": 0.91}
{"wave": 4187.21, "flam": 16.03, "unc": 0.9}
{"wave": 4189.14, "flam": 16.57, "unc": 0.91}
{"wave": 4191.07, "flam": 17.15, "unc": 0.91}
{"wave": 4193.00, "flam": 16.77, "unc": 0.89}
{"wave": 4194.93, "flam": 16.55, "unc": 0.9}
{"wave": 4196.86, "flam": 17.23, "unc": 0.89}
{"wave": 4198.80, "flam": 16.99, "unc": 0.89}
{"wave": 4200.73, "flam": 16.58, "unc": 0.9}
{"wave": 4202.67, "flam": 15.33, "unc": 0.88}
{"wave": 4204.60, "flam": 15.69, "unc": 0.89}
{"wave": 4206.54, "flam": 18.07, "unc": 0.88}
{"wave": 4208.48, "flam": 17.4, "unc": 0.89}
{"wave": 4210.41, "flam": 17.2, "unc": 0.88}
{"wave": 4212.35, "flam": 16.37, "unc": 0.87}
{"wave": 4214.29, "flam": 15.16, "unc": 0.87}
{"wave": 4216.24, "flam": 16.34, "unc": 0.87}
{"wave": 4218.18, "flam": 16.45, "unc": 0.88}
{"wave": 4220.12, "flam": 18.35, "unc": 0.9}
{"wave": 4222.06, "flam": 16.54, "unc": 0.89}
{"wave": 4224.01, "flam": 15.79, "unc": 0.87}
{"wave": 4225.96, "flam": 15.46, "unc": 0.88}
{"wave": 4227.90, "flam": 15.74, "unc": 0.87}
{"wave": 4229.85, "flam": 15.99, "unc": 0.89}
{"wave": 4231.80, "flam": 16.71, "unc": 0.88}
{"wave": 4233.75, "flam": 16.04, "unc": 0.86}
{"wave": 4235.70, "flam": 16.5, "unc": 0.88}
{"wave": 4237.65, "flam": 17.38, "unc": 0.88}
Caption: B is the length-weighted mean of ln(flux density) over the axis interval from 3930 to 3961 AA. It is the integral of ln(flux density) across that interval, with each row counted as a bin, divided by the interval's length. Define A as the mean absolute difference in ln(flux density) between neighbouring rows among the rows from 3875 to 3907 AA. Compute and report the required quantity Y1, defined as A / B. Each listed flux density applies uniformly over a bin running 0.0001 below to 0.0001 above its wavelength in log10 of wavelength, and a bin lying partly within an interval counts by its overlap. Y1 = 0.0227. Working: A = 0.064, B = 2.83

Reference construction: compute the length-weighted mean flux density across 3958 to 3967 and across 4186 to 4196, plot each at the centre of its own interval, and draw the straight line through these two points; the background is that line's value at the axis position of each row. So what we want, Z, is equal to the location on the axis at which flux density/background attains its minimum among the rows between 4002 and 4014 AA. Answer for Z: 4013.51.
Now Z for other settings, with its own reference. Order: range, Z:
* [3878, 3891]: 3880.83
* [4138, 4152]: 4143.09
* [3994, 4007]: 3998.76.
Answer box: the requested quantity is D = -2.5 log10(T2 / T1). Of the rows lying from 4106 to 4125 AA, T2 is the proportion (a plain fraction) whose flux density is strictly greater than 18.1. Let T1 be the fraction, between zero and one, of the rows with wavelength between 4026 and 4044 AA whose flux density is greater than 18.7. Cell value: -1.9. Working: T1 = 0.10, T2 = 0.6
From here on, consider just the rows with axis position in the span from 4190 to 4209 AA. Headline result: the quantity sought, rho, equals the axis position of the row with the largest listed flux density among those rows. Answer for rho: 4206.54 AA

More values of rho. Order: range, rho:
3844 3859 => 3848.80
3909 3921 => 3918.55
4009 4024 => 4009.82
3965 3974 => 3967.57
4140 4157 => 4141.19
